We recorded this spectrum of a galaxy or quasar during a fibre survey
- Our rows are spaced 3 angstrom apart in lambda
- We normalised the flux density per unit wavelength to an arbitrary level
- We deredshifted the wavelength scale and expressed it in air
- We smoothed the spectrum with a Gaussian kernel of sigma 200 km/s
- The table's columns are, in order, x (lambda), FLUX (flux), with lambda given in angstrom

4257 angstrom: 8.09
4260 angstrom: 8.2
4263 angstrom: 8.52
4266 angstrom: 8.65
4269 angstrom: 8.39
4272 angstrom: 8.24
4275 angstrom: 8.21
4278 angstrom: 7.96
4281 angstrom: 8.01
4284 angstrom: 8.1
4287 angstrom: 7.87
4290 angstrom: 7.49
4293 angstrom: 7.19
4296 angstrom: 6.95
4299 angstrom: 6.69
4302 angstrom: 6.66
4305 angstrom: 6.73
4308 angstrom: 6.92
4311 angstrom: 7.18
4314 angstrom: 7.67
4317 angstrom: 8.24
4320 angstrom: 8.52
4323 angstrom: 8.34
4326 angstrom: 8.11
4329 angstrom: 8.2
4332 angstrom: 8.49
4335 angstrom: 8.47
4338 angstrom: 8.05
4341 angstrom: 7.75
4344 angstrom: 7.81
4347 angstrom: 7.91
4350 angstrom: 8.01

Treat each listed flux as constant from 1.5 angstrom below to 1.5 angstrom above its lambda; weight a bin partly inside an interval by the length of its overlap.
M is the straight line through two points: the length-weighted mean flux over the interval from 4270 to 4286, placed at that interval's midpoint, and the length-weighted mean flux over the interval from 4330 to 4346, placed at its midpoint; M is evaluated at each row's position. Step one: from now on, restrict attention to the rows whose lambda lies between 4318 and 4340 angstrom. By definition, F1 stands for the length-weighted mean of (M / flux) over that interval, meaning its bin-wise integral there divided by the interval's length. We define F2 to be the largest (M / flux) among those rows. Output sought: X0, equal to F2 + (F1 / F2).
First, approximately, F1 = 0.98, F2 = 1.01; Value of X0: 1.98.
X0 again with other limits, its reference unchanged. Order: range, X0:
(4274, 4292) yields 2.03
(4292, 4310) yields 2.19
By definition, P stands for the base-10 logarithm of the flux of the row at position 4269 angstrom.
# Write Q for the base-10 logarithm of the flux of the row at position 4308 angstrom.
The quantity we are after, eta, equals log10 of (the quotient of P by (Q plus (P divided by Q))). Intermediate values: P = 0.924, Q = 0.840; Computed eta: -0.322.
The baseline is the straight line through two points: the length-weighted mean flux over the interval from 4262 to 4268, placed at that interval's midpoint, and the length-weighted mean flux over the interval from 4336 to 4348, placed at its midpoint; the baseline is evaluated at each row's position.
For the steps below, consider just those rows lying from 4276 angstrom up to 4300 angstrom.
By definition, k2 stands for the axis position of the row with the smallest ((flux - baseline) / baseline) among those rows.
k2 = 4299 angstrom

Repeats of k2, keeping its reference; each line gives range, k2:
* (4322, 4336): 4326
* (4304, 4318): 4305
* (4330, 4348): 4341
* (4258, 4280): 4278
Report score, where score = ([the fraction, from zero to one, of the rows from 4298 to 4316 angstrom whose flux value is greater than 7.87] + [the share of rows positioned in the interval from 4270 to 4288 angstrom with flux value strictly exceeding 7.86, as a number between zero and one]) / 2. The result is 0.50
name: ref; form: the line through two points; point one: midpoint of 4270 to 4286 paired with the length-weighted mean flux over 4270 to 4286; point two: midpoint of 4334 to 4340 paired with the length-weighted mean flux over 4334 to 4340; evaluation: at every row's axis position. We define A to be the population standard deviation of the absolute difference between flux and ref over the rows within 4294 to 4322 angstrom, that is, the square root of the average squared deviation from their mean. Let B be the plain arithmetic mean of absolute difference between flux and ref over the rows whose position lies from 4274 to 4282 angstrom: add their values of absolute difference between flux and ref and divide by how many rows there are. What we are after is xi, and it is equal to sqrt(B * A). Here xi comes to 0.243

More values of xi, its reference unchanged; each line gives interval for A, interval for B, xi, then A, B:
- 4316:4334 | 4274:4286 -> 0.107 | 0.1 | 0.093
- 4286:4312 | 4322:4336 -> 0.252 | 0.4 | 0.164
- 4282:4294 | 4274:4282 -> 0.205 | 0.4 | 0.118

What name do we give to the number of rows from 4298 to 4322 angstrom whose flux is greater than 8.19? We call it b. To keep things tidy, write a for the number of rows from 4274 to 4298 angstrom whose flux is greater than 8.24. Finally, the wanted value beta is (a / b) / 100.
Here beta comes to 0.000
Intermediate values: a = 0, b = 2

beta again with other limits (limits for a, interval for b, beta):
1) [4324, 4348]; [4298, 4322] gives 0.010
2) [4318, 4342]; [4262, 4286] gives 0.008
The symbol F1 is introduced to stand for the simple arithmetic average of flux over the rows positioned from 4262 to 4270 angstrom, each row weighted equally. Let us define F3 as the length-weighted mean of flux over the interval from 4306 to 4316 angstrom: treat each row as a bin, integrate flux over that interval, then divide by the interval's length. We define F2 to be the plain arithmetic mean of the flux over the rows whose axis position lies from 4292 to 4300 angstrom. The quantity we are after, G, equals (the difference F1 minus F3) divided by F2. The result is 0.18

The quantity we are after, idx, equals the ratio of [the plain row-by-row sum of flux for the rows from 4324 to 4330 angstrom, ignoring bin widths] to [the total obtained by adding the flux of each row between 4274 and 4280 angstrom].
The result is 1.01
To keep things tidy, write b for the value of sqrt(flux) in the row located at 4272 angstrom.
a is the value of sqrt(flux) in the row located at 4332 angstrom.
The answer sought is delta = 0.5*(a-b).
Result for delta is 0.02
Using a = 2.91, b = 2.87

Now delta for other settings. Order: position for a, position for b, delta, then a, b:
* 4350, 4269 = -0.03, 2.83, 2.90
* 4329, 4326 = 0.01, 2.86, 2.85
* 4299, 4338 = -0.13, 2.59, 2.84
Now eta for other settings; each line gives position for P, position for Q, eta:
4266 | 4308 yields -0.320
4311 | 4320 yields -0.335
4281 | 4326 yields -0.323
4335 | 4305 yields -0.322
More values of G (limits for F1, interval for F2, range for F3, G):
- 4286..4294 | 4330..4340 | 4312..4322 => -0.07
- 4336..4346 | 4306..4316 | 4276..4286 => -0.02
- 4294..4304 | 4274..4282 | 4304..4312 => -0.02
